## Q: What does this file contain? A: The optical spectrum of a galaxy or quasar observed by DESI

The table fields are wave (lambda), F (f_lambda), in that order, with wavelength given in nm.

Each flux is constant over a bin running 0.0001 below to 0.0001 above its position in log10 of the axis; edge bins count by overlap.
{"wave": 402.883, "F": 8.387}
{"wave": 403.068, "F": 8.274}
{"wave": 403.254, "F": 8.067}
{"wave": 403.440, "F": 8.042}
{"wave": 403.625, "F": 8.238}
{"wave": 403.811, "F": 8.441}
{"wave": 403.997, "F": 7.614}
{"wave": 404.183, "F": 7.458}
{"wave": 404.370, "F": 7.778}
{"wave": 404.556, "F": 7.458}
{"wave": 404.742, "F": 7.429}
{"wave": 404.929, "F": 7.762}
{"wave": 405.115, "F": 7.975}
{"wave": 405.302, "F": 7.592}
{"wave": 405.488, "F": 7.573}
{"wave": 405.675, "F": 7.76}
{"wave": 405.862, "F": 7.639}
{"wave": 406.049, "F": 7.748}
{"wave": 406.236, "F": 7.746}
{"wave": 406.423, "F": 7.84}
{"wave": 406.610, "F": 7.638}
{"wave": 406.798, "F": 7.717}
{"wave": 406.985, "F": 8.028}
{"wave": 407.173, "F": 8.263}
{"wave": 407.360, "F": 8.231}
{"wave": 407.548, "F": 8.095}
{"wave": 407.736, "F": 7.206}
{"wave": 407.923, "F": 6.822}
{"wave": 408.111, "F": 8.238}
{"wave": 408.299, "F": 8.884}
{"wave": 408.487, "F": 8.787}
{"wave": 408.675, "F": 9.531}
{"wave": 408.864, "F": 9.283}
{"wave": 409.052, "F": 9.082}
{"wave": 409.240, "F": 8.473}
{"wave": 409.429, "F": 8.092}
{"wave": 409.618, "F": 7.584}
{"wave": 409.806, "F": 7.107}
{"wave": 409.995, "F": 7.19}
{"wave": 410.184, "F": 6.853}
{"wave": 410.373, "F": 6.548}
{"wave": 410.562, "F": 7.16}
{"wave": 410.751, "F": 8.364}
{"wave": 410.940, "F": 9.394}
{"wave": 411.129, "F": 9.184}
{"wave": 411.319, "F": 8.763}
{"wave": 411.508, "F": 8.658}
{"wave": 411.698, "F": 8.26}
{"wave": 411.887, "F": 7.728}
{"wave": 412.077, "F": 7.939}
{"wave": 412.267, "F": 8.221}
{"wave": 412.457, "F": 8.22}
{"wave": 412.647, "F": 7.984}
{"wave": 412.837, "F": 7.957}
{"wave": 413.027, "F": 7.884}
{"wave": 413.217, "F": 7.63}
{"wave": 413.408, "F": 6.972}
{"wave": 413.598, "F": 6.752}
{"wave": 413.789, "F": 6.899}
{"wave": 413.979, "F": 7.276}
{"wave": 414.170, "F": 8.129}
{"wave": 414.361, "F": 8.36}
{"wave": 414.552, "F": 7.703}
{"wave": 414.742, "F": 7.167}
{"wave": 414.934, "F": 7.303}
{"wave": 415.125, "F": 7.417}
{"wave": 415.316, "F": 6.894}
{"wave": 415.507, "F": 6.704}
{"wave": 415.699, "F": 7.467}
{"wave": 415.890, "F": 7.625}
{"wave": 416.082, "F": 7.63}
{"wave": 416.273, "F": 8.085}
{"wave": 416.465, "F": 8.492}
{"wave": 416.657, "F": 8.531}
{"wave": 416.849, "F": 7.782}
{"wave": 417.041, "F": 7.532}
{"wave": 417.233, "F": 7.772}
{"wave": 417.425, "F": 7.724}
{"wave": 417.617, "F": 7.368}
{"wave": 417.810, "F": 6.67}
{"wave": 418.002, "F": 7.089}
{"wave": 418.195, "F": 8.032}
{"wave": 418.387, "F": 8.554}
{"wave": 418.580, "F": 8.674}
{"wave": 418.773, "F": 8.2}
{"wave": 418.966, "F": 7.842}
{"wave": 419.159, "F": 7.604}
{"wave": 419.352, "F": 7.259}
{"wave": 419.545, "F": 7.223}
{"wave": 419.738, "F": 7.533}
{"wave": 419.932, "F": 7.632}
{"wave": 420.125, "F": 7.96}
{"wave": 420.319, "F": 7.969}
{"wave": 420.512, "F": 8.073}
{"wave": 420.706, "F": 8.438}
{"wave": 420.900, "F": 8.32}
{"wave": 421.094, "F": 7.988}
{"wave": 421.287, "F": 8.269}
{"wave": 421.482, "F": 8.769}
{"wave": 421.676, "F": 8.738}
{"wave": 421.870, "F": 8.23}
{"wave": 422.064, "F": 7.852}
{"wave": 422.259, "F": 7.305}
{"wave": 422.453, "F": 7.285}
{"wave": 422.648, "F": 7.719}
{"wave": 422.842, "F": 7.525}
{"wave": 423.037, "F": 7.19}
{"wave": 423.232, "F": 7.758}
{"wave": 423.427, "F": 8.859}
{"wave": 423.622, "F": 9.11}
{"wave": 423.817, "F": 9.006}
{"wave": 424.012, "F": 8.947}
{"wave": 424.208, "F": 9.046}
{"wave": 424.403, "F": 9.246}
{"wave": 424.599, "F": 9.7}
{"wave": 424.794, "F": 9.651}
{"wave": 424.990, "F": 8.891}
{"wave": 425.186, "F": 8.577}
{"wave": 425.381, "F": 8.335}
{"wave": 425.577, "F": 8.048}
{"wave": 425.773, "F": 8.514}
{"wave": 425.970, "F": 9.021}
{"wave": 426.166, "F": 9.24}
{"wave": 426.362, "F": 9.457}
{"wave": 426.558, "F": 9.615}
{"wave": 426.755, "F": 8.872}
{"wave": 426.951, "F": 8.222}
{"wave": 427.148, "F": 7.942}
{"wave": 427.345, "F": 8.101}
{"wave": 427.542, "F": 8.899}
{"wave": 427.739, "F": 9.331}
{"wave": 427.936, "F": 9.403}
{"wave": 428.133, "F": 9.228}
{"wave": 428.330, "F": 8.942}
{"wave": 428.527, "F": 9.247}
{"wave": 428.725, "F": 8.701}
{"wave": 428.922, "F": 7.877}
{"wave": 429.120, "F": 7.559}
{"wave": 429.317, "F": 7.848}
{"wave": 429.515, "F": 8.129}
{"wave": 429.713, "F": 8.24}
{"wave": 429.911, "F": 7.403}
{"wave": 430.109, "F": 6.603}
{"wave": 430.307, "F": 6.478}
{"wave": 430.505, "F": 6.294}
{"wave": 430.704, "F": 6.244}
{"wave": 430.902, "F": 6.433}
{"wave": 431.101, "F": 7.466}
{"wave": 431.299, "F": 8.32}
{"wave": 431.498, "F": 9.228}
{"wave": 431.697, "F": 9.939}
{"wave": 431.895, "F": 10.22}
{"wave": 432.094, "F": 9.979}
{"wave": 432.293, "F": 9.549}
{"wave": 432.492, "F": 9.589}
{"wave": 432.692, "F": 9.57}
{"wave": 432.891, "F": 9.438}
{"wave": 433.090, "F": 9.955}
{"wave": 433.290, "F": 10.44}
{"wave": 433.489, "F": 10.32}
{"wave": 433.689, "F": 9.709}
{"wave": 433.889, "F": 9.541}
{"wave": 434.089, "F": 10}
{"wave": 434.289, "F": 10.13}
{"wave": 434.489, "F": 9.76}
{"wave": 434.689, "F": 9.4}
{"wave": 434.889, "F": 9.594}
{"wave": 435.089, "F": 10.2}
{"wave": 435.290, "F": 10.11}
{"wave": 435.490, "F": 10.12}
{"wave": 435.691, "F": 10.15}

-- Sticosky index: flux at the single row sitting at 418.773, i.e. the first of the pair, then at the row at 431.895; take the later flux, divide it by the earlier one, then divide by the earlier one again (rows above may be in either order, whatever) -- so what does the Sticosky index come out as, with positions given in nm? 0.152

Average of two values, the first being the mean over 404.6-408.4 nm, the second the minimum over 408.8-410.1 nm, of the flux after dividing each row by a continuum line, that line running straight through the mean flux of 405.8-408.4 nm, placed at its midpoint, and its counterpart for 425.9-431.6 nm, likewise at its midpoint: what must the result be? 0.95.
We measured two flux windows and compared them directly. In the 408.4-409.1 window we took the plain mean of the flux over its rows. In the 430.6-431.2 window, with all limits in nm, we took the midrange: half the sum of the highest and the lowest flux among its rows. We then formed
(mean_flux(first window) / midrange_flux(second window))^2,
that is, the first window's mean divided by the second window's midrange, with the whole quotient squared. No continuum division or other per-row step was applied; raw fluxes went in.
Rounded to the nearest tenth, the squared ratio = 1.8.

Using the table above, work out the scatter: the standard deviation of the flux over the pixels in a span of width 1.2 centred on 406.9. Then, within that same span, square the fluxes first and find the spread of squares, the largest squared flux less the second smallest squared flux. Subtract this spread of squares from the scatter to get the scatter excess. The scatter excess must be -8.5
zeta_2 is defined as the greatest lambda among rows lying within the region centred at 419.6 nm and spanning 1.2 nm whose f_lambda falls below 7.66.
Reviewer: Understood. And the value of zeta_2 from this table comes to 419.932 nm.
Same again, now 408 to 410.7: 410.562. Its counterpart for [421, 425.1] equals 423.037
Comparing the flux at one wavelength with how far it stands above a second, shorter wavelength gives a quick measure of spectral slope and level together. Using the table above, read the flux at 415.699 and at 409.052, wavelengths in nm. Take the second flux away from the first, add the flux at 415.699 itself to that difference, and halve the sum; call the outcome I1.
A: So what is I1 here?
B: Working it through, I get 2.9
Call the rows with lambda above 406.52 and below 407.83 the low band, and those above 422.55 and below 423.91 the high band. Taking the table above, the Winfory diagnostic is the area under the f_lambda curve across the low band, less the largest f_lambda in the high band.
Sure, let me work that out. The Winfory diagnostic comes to 1.2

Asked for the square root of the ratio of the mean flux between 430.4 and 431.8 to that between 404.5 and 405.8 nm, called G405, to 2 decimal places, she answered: 1.00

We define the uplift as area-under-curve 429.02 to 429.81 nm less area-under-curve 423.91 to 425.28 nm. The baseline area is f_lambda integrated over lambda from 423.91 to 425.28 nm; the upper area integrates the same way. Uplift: -6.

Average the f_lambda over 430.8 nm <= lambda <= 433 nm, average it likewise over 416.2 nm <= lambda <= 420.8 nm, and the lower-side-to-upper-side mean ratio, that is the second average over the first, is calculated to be 0.86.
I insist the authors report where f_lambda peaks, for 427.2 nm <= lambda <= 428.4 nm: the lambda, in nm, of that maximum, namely 427.936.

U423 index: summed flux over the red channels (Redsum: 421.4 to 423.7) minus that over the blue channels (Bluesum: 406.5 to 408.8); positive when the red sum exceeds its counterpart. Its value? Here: -1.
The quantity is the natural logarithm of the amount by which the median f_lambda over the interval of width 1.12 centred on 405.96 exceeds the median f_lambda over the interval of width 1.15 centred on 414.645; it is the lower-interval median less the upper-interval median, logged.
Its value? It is -1.7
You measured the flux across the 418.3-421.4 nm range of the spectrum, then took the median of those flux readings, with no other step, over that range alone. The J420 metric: 8.0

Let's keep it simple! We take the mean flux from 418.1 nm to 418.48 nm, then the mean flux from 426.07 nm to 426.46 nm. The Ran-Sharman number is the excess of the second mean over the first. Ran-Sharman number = 1.1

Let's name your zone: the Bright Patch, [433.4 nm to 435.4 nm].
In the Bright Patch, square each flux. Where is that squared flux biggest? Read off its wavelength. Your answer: 433.489 nm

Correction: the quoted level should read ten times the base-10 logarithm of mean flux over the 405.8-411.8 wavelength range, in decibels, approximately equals 9.07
